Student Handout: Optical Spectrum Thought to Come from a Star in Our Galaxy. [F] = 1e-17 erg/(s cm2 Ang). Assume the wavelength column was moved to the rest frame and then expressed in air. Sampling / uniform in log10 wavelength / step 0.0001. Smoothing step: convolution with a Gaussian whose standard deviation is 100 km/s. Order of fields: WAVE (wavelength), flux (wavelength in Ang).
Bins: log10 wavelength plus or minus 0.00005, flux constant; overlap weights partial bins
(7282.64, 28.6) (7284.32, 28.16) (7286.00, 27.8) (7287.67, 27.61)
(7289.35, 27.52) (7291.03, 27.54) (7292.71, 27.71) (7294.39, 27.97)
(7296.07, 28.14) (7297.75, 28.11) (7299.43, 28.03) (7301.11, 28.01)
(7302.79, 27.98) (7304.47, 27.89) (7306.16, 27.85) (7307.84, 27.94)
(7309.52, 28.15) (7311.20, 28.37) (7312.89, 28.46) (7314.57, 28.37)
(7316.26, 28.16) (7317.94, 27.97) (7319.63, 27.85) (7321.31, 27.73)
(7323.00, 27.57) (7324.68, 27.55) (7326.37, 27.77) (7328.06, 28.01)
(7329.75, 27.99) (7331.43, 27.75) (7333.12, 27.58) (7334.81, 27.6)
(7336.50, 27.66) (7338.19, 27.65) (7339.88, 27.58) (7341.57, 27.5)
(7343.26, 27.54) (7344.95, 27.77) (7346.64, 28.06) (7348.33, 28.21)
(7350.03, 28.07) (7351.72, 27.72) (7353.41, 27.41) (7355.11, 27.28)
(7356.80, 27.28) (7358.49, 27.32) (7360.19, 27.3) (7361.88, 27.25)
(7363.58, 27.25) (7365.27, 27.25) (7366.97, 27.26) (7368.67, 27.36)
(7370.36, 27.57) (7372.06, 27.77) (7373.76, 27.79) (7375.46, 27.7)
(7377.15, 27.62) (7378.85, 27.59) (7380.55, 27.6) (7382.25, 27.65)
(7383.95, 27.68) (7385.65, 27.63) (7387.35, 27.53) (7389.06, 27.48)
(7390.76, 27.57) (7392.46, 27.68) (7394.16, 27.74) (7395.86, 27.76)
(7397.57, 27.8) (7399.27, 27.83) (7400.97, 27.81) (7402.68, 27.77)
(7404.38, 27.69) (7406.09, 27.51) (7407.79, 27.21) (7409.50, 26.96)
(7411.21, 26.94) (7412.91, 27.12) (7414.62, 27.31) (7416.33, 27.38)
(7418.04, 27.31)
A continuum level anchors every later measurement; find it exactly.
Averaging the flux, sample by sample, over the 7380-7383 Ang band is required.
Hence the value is 27.6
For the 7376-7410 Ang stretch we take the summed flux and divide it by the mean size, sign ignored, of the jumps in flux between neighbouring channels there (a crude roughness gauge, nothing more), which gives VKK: 6812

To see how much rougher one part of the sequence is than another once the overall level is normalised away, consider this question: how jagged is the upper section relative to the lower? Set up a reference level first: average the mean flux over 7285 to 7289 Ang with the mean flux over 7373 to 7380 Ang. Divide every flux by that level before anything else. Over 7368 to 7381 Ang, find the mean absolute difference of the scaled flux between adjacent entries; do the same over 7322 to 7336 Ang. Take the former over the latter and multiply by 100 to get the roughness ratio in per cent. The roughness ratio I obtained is 69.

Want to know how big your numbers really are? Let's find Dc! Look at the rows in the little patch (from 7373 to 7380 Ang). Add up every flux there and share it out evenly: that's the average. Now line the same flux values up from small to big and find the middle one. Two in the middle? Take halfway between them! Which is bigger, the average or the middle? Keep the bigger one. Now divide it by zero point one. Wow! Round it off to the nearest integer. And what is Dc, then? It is 277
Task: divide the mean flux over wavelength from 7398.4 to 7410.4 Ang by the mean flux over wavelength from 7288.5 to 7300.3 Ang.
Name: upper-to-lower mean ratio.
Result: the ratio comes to 0.989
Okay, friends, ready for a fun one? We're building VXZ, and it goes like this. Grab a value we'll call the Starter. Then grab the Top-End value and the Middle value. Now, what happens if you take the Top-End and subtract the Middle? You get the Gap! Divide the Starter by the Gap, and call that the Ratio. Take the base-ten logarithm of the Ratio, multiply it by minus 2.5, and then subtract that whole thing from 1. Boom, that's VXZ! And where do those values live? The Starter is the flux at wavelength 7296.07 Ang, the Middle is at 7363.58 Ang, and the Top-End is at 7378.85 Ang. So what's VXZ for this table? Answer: 5.8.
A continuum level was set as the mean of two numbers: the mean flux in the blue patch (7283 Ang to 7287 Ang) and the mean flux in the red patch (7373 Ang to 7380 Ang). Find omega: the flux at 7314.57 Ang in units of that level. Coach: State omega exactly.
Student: 1.02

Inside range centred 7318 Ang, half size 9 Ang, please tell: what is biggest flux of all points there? 28.46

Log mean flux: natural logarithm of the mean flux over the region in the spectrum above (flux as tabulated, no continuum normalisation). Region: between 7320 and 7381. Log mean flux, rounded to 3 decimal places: 3.318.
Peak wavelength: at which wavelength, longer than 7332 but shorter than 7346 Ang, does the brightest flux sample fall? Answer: 7344.95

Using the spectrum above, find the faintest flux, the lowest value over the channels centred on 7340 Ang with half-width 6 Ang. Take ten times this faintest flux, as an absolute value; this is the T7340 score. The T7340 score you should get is 275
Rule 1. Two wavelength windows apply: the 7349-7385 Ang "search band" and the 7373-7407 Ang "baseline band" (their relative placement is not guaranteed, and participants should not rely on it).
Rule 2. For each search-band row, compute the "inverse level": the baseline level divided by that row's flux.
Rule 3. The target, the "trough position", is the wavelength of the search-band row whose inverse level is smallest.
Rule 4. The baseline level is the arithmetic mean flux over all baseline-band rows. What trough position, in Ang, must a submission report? 7350.03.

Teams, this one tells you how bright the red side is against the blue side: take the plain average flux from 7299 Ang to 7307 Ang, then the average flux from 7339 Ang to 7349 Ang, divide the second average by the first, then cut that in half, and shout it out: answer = 0.497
